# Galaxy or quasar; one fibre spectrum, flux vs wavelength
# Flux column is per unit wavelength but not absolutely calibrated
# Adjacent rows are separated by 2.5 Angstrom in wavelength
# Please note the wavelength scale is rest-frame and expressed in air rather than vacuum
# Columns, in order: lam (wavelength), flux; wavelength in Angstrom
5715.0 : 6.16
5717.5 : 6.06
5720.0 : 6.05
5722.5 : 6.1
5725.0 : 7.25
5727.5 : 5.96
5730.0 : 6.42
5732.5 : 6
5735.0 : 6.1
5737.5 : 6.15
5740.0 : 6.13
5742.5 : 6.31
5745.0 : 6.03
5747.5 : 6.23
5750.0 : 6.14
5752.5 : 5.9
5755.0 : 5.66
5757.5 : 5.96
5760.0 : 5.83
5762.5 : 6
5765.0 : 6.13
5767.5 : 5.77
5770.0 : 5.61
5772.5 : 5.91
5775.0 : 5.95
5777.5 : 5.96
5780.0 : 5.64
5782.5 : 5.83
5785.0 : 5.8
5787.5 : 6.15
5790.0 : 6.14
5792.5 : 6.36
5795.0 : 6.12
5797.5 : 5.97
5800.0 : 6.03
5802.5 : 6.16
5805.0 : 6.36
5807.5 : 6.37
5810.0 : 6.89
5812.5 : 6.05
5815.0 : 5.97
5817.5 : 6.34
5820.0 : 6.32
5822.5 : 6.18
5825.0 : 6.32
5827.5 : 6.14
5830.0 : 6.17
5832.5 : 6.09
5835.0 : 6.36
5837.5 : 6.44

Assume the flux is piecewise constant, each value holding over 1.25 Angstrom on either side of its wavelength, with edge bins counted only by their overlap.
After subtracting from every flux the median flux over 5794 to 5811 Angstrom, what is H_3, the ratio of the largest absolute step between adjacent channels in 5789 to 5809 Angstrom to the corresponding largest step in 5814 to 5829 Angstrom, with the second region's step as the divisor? 0.65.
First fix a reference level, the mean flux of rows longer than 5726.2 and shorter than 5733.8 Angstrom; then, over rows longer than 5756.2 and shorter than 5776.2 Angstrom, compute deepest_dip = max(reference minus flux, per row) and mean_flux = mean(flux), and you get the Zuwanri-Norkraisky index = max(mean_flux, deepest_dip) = 5.89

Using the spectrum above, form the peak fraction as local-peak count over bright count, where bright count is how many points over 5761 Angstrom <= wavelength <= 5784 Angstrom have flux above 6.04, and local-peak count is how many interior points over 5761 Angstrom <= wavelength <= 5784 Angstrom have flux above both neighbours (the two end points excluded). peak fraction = 2.0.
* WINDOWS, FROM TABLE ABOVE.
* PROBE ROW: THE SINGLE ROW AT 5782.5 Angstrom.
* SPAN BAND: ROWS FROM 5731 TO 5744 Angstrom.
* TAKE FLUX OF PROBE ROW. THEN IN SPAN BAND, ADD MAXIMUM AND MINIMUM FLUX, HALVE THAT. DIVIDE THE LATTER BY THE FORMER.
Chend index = 1.06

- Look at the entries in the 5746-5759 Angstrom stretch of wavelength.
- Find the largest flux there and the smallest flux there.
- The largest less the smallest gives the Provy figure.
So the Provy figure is 0.57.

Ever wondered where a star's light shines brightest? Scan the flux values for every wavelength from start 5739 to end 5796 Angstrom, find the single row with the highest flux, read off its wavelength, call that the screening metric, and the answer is 5792.5 Angstrom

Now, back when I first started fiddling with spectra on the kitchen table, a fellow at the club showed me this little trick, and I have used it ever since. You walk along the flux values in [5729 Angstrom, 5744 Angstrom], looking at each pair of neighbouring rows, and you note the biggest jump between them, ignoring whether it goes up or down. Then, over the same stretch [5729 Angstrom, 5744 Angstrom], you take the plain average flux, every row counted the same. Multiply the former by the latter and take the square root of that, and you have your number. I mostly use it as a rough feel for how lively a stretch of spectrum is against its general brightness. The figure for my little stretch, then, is 1.6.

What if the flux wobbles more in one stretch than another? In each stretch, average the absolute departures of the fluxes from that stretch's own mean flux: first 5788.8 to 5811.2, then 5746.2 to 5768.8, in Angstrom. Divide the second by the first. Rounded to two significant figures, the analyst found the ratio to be 0.73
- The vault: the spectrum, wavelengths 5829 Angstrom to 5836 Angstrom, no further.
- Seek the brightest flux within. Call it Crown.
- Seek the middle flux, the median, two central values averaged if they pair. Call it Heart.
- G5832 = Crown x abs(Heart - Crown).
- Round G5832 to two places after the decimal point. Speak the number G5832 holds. 1.21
